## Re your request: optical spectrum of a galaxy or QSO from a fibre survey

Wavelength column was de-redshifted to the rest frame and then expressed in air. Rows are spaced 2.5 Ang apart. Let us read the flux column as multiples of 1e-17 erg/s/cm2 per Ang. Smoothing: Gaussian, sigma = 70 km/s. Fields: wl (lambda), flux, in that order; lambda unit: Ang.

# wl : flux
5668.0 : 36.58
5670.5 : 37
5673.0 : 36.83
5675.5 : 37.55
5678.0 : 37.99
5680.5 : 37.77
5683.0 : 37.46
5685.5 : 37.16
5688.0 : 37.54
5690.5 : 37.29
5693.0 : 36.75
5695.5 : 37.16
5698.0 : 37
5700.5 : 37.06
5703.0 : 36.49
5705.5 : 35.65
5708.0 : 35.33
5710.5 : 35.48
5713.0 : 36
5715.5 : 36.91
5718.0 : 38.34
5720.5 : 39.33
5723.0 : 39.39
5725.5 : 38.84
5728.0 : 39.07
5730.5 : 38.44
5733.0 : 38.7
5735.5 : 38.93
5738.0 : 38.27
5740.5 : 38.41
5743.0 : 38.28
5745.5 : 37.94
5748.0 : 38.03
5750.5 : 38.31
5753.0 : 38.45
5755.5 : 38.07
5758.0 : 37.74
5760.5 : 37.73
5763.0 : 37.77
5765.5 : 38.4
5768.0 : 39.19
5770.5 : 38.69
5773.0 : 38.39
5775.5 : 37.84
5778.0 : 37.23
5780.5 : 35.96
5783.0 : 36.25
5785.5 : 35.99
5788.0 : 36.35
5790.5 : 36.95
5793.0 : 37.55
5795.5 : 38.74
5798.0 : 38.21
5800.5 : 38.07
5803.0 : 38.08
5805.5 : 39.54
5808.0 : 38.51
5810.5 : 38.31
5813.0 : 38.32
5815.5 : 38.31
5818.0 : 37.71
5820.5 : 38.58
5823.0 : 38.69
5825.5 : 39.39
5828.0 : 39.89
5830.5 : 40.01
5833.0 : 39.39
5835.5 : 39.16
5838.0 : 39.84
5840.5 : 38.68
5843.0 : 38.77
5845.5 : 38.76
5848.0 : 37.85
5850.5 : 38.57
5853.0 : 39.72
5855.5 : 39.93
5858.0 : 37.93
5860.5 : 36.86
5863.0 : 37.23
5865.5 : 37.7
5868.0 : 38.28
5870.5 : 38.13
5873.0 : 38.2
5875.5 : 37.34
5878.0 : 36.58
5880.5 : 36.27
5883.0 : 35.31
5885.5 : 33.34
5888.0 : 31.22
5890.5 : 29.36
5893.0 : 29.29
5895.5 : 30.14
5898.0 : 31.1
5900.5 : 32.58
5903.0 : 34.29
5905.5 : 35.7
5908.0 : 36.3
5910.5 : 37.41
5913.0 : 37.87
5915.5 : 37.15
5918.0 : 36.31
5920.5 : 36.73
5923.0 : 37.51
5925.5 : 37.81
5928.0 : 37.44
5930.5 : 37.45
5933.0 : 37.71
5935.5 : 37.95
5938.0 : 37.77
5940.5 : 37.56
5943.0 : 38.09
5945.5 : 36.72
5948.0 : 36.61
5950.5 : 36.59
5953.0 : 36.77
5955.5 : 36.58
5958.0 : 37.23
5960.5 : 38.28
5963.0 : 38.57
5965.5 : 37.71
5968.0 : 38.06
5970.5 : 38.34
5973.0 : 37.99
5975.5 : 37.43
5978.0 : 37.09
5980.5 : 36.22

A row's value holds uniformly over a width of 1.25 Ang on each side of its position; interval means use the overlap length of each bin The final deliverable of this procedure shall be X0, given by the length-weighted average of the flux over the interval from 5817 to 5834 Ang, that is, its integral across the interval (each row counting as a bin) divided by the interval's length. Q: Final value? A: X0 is 39.1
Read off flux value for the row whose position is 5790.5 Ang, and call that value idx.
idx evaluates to 36.95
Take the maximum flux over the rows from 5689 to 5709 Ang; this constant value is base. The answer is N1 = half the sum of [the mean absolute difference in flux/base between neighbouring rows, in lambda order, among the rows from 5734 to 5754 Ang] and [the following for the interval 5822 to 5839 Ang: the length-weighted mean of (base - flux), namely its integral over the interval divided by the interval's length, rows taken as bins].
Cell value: -1.1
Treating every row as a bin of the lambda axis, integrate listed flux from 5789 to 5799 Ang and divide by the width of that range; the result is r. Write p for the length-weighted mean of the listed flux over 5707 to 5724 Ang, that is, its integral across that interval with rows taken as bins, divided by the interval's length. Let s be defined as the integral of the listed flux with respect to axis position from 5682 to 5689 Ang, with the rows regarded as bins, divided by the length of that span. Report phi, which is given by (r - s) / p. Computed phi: 0.01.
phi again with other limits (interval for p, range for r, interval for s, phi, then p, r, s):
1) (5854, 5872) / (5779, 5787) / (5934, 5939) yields -0.05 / 38.0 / 36.1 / 37.9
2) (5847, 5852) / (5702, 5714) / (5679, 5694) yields -0.04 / 38.3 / 35.8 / 37.3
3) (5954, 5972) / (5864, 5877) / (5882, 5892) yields 0.15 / 37.8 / 37.9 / 32.2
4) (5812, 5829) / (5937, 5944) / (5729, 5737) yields -0.02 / 38.7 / 37.8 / 38.7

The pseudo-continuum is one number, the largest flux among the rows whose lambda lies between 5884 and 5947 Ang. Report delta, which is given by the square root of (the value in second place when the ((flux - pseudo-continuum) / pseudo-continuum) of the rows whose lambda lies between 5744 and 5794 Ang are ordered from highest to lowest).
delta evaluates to 0.13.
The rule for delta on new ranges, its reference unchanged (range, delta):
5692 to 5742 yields 0.18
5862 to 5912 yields 0.05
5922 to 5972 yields 0.08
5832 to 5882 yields 0.21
